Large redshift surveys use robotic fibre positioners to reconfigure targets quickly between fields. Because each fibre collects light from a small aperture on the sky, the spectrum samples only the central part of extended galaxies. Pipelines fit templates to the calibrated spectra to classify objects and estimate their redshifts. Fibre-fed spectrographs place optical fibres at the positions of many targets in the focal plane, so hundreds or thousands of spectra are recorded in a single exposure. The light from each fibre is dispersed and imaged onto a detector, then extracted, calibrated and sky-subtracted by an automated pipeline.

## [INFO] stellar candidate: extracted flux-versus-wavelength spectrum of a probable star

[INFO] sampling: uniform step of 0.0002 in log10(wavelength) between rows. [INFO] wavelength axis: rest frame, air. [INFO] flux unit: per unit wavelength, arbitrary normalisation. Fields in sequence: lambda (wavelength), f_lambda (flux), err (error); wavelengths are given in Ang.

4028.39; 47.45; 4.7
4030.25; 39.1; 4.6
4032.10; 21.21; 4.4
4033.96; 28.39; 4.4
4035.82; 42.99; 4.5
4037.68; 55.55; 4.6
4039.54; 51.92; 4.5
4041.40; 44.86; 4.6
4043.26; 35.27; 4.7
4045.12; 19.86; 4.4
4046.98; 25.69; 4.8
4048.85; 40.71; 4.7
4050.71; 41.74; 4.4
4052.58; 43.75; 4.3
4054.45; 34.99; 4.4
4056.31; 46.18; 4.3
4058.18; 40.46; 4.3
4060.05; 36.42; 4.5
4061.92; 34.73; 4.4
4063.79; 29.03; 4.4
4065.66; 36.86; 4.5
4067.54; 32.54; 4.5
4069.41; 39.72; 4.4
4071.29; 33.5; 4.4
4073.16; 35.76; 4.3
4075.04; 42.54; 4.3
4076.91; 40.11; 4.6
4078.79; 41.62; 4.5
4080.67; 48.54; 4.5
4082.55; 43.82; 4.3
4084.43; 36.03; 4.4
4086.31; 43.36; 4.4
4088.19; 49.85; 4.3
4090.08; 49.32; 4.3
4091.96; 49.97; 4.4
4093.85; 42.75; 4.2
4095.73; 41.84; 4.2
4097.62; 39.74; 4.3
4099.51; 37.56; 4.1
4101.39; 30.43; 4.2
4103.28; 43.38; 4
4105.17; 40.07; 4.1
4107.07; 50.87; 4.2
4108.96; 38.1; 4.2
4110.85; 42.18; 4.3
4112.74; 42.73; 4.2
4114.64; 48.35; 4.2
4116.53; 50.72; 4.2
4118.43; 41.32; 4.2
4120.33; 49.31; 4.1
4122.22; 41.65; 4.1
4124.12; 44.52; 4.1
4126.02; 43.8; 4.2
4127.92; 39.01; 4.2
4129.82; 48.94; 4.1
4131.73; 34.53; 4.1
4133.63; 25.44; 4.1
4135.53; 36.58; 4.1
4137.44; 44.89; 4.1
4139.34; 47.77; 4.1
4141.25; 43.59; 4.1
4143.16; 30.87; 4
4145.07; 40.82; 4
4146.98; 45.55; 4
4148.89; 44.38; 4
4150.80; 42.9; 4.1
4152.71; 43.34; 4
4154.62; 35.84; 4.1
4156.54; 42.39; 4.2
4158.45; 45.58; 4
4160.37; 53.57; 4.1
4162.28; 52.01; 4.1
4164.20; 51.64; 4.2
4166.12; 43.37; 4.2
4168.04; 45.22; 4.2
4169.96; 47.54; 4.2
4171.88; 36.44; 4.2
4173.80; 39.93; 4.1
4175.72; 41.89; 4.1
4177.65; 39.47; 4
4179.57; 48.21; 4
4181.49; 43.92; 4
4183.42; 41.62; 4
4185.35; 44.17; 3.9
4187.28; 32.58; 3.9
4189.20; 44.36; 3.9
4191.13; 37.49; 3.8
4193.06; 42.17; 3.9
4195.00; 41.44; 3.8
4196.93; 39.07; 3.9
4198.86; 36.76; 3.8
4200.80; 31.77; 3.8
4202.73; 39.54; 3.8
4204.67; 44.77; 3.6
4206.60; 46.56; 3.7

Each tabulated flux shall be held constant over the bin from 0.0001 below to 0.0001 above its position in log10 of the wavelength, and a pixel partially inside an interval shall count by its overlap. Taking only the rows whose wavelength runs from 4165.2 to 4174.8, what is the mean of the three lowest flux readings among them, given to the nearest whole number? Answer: 40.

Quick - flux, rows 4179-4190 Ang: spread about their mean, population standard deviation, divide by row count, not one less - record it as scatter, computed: 4.8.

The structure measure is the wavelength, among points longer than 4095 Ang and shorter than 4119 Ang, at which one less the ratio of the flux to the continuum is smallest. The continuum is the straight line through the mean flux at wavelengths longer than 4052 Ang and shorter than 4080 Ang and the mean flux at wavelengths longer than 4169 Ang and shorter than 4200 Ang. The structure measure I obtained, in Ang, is 4107.07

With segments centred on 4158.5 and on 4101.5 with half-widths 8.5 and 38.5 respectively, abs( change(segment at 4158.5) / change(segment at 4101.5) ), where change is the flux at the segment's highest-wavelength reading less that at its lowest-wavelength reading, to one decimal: 0.0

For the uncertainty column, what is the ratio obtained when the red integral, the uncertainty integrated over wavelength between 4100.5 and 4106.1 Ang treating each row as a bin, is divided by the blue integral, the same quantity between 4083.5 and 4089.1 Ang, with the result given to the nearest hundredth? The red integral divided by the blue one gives 0.94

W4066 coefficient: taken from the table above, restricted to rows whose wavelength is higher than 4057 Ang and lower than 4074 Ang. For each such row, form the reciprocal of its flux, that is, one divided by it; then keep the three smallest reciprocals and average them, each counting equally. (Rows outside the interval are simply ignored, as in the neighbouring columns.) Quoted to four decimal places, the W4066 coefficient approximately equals 0.0257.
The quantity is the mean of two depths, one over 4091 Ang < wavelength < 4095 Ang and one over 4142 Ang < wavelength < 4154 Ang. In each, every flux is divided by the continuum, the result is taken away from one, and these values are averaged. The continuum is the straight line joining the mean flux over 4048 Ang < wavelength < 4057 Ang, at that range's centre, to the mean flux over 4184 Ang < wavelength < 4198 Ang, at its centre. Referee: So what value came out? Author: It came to -0.07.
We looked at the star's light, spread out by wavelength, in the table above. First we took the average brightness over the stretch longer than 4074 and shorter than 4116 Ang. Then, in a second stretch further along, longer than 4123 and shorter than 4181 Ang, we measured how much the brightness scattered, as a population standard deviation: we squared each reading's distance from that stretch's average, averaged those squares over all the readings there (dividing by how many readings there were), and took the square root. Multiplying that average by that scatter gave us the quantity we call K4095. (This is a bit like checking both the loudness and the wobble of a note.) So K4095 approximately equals 260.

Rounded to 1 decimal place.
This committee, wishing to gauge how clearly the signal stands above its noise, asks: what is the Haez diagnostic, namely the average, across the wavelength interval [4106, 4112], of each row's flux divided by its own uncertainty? 10.3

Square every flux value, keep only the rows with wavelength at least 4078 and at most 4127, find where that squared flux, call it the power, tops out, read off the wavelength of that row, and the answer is 4107.07 Ang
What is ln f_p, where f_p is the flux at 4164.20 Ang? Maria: 3.94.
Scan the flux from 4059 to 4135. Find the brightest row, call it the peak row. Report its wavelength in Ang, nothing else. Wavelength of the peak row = 4107.07 Ang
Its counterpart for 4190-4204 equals 4193.06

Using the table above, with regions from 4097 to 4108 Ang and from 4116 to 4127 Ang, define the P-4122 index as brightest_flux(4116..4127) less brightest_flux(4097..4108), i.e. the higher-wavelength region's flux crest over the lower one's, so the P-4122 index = 0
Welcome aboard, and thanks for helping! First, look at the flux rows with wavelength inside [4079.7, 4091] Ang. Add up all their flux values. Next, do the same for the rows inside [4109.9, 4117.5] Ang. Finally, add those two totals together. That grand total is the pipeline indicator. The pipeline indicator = 455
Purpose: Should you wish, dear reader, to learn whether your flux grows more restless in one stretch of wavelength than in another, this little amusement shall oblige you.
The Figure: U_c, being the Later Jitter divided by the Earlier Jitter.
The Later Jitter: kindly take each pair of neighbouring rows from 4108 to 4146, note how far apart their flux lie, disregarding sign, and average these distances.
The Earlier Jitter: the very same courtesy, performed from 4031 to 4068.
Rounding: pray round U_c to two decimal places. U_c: 0.90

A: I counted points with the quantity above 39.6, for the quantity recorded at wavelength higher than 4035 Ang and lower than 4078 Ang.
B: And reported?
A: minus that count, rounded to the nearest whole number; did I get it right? -12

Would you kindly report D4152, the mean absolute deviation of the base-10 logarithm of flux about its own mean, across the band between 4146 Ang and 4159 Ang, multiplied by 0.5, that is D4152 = 0.011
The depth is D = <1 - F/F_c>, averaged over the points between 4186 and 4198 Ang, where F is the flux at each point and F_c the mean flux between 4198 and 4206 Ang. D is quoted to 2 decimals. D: -0.03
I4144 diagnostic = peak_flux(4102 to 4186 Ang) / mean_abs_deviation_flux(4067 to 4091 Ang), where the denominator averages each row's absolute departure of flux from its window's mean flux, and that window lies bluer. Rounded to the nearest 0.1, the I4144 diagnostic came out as 11.6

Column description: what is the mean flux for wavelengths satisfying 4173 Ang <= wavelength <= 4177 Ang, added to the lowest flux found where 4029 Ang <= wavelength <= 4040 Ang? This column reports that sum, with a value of 62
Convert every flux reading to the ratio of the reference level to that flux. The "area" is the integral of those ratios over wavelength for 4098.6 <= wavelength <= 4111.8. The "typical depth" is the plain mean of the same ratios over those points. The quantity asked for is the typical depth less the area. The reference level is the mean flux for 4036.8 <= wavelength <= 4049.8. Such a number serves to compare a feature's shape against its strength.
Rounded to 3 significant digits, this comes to -12.1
